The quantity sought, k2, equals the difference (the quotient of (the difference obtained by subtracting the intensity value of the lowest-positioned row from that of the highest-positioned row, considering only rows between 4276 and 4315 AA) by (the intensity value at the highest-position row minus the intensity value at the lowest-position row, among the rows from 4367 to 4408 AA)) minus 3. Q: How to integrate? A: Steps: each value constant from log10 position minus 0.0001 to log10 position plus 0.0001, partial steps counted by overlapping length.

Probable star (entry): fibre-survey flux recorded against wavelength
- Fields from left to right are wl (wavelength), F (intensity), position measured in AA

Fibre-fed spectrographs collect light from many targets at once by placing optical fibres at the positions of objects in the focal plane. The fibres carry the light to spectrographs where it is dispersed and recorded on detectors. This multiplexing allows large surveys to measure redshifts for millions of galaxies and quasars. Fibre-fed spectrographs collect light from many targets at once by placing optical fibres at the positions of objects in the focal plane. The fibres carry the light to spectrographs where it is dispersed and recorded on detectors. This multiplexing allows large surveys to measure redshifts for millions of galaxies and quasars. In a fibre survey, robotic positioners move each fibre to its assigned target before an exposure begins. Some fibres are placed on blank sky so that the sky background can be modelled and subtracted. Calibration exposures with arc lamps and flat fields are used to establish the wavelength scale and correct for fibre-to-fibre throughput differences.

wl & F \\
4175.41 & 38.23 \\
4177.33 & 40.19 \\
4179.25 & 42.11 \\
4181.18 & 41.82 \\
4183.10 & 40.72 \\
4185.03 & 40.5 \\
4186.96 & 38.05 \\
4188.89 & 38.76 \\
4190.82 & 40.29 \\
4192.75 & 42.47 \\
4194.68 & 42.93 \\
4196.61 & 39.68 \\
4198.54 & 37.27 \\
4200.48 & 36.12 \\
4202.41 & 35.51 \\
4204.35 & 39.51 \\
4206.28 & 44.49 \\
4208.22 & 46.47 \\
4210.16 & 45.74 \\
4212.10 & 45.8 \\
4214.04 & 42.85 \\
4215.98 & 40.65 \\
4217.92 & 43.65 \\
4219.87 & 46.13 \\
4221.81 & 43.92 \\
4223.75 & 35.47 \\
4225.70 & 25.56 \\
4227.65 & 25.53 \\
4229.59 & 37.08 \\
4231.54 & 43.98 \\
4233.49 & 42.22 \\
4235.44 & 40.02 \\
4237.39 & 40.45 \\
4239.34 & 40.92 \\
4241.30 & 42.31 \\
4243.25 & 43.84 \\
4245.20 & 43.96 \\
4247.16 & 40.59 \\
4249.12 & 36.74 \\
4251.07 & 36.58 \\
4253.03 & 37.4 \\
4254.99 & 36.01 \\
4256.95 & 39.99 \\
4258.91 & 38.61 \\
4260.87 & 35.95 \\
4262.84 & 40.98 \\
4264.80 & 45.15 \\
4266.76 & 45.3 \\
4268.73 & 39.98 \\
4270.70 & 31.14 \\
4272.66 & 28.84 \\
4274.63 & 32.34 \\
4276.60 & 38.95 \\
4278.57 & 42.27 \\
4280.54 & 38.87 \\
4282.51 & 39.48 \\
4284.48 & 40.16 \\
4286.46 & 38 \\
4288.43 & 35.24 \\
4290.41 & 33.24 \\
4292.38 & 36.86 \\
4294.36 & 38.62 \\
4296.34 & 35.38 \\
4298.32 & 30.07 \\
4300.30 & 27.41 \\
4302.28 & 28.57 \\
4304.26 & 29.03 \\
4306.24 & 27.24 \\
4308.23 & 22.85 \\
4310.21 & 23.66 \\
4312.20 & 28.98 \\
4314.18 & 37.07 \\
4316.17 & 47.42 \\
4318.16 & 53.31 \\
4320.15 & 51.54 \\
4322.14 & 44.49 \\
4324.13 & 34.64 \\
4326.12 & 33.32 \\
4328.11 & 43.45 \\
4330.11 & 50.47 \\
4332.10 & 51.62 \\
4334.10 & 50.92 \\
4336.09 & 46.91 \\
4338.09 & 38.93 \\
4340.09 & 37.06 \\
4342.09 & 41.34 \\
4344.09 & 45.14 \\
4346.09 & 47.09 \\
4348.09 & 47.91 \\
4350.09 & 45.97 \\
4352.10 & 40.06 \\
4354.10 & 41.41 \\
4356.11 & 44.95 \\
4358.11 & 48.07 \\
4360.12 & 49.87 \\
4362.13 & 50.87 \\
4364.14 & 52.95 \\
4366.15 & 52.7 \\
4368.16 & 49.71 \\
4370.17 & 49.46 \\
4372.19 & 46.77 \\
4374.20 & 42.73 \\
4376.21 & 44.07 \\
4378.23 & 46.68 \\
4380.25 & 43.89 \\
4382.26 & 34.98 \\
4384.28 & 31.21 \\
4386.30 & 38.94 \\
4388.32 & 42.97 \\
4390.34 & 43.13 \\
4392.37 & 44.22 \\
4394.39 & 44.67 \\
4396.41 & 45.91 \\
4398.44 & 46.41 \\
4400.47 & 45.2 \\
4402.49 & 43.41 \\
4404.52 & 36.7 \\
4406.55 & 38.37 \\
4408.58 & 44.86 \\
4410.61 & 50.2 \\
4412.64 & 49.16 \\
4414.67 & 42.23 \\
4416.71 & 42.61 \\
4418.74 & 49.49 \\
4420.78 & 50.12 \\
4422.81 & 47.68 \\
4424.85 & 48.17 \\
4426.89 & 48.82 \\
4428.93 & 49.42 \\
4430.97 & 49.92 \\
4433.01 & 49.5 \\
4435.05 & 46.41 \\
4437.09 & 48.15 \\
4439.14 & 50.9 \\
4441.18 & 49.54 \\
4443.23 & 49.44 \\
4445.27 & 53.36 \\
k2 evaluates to -2.8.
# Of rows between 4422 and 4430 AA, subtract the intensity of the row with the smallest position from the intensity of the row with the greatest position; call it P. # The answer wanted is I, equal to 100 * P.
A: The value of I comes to 174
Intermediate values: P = 2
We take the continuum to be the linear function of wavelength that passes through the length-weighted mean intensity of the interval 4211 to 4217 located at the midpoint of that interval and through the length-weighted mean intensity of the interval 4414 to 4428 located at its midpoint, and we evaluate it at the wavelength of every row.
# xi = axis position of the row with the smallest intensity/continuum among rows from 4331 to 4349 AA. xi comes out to 4340.09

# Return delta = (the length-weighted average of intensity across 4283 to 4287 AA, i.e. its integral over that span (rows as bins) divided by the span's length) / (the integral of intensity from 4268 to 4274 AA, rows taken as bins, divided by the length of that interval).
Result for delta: 1.19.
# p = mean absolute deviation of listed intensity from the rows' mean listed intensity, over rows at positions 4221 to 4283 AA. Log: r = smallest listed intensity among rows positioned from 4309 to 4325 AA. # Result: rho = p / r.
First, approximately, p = 3.9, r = 23.66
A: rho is 0.166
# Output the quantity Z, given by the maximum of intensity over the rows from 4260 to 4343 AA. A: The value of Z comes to 53.31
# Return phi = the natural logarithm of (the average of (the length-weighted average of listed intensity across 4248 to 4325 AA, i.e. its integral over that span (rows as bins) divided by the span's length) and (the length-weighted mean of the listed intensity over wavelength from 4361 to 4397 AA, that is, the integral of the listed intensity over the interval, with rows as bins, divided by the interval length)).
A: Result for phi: 3.71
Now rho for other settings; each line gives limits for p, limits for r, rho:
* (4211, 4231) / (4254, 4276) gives 0.215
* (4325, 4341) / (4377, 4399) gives 0.189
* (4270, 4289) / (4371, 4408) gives 0.119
